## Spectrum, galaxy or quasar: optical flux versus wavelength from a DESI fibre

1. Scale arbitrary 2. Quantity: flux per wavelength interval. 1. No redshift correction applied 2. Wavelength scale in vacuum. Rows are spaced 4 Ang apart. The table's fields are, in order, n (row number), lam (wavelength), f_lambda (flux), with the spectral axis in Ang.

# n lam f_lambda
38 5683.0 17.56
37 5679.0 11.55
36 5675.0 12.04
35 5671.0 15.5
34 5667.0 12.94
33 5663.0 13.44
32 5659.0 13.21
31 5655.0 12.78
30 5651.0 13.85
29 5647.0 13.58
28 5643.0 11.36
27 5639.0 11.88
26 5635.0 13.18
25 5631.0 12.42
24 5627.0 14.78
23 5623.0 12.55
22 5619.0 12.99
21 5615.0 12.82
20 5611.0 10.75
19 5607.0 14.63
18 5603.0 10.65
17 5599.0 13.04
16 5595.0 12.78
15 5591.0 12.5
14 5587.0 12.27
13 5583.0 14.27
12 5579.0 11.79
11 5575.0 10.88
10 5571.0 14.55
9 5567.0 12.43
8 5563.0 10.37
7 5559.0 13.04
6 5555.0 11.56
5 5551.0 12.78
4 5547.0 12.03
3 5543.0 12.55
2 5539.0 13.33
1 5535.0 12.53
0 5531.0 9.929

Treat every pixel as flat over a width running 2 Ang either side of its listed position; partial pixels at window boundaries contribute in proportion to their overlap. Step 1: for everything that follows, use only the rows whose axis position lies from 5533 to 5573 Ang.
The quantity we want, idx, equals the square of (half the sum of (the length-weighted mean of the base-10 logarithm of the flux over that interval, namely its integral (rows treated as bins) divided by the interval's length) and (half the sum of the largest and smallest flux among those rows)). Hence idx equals 45.9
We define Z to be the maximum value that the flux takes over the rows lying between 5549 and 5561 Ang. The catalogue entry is 13.04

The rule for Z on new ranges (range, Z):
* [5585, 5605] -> 13.04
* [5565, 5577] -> 14.55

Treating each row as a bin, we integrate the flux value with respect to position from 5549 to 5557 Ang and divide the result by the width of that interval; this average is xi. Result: 12.2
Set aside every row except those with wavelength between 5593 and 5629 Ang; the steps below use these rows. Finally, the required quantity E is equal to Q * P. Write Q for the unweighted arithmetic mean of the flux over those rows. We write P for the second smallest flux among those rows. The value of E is 137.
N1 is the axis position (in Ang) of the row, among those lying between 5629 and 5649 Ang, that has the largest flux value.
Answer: 5647.0 Ang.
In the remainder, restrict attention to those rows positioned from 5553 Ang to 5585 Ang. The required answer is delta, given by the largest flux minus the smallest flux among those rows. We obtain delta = 4.18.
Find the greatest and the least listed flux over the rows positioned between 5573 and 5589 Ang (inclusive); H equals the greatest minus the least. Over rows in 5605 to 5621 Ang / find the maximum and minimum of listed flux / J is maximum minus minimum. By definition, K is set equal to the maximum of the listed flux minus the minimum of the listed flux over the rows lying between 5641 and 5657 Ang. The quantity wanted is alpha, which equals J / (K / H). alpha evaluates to 5.3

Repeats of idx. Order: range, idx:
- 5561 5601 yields 45.9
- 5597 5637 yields 47.7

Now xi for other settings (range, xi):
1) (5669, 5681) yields 13.0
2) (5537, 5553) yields 12.7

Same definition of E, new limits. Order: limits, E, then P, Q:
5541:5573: 144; 11.56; 12.4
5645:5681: 159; 12.04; 13.2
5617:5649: 153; 11.88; 12.8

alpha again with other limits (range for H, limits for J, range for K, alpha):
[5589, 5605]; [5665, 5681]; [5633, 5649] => 4.3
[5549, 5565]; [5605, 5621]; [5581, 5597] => 5.2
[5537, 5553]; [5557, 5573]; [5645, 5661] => 5.1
